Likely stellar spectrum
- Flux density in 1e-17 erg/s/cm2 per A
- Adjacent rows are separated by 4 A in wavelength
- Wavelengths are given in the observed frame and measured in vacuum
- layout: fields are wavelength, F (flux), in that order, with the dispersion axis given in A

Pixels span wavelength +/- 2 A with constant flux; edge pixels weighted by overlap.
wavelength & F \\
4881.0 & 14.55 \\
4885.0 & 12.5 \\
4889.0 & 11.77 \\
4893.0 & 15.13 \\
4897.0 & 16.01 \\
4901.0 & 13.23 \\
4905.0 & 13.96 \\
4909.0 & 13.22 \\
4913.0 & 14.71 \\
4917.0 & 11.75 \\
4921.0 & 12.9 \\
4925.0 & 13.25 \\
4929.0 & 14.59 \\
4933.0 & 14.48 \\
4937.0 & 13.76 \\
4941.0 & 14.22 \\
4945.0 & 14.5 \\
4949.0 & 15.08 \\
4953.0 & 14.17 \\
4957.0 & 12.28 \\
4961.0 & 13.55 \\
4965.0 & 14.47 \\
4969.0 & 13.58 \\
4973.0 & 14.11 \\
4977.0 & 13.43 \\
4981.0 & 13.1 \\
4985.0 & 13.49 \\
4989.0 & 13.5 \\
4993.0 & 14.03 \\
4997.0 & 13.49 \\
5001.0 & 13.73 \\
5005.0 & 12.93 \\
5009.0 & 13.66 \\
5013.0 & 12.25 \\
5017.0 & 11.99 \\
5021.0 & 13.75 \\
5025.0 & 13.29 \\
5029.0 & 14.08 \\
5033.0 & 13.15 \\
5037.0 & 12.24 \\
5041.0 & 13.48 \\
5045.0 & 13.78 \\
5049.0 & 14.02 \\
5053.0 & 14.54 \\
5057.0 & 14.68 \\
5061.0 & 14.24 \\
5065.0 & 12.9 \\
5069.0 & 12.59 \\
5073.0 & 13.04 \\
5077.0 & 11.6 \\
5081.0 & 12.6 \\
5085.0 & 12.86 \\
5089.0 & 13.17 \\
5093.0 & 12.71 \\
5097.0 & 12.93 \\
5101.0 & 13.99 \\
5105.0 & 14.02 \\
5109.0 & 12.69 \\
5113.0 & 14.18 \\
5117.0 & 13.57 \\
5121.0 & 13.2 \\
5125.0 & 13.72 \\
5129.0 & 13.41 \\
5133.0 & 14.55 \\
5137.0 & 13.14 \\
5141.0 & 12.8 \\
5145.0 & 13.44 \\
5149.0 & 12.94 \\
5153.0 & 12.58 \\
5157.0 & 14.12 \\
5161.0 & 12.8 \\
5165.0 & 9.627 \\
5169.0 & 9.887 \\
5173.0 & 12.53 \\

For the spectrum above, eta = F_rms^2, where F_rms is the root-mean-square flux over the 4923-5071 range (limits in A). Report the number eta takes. 186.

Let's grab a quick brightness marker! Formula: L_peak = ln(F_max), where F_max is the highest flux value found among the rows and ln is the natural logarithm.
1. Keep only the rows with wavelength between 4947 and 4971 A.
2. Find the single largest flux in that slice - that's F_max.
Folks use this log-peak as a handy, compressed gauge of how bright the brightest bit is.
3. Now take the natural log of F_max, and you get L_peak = 2.71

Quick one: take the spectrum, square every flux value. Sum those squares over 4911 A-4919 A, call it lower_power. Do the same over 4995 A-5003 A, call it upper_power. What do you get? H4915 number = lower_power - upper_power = -16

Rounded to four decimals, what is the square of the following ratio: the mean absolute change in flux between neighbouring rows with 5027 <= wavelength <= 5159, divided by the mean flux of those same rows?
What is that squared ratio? 0.0027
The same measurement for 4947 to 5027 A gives 0.0032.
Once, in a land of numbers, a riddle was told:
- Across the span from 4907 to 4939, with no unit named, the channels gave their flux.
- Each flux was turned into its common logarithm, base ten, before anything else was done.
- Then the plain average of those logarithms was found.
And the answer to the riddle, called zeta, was 1.13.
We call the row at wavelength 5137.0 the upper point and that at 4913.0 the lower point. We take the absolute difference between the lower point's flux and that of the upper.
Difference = 1.6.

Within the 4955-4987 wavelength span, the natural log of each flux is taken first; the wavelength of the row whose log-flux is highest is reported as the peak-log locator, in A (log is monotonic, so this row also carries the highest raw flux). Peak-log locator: 4965.0 A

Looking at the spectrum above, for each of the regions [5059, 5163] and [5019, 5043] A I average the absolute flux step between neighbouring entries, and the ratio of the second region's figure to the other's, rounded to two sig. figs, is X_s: 1.2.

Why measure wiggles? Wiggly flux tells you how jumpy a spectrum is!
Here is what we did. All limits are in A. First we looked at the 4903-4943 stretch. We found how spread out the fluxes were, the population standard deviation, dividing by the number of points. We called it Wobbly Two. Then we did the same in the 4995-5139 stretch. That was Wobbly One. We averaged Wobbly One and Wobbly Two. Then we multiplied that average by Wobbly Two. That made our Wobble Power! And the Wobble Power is 0.70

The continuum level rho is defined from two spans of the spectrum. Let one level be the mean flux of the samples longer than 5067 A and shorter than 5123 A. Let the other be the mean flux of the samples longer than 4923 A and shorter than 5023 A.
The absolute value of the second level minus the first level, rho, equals 0.57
